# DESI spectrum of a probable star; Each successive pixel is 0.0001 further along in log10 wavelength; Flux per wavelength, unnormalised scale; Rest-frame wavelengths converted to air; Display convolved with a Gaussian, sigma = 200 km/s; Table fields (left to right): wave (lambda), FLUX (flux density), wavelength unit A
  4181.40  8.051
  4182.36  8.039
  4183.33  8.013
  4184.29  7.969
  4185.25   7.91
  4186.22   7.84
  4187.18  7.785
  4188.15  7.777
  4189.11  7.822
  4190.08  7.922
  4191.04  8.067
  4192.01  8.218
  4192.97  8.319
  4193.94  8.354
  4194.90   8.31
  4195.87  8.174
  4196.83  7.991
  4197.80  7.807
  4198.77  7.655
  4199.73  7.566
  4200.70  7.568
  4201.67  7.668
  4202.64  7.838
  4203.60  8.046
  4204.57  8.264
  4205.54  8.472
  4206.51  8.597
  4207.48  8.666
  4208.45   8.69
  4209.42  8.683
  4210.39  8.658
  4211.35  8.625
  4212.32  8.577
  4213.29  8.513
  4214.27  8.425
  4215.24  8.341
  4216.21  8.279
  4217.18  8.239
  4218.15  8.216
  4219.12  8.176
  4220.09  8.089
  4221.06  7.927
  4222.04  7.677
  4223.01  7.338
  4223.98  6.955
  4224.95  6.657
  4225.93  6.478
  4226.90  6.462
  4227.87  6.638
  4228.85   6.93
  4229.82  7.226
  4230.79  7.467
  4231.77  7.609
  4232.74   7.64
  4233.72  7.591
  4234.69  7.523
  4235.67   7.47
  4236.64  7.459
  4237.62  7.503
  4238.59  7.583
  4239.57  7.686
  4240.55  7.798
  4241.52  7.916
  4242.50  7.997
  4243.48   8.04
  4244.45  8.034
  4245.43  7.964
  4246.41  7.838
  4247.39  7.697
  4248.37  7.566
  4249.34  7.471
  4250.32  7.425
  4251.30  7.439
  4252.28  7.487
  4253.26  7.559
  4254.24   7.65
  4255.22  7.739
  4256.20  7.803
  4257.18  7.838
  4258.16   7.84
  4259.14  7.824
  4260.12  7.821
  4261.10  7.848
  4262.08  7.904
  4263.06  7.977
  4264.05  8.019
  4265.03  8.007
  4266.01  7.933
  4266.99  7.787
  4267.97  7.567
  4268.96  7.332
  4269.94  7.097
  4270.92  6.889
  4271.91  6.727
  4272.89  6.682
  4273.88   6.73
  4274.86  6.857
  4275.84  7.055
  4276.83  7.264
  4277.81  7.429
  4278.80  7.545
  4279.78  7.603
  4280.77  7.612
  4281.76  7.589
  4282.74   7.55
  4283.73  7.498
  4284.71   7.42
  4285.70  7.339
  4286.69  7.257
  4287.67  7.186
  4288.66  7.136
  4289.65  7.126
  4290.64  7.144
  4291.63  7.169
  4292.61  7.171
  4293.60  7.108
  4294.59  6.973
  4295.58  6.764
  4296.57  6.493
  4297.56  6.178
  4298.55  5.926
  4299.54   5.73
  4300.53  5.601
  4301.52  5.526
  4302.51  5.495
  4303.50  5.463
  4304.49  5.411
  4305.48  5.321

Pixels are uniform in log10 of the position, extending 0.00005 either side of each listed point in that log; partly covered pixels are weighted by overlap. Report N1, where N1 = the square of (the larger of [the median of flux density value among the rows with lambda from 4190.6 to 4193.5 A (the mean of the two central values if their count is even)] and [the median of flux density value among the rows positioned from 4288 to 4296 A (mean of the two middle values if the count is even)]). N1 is 68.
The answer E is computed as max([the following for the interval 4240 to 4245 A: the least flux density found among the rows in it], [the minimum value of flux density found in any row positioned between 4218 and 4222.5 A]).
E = 7.8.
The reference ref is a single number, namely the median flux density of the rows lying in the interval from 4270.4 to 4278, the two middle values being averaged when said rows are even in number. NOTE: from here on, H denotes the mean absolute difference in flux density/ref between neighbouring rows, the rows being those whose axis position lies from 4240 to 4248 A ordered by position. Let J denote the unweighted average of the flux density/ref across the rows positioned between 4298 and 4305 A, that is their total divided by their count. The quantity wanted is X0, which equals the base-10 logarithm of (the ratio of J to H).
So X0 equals 1.83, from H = 0.012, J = 0.81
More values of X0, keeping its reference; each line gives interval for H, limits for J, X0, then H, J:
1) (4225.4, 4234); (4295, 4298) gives 1.62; 0.023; 0.94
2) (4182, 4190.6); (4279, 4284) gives 2.17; 0.007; 1.10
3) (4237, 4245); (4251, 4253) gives 1.98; 0.011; 1.09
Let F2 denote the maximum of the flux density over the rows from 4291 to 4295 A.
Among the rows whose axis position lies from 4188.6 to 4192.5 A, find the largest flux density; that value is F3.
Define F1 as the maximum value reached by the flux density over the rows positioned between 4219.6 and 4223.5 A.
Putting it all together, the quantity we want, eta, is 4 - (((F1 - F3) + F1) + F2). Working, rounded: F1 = 8.089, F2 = 7.171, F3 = 8.218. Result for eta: -11.1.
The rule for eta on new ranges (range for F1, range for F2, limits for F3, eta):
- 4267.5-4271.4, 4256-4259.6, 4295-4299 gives -12.2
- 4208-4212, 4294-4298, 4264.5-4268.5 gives -12.3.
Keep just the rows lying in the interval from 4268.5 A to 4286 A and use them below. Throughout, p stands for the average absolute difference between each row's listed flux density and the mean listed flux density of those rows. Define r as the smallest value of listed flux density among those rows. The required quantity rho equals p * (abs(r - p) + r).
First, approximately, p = 0.29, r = 6.682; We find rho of 4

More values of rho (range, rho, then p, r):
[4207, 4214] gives 1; 0.05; 8.513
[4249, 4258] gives 2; 0.14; 7.425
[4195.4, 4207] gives 4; 0.29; 7.566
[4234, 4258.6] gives 3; 0.18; 7.425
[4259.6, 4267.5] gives 1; 0.07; 7.787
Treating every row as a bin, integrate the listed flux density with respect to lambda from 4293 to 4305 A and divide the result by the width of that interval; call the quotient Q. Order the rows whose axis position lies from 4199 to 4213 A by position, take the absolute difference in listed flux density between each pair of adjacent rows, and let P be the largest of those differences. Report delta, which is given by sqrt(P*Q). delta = 1.1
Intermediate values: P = 0.2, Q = 6.1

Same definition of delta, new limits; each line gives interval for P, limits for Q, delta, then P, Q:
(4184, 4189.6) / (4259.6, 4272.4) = 0.7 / 0.1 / 7.6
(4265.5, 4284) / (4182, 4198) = 1.4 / 0.2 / 8.0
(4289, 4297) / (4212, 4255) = 1.4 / 0.3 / 7.6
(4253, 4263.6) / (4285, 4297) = 0.8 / 0.1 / 7.1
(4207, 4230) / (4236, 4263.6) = 1.7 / 0.4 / 7.7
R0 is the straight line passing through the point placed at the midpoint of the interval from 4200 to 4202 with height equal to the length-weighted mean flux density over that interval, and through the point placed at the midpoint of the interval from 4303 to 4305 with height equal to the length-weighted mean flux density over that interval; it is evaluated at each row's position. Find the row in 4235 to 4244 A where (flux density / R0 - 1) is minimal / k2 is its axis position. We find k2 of 4235.67 A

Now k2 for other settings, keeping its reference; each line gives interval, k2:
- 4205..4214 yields 4205.54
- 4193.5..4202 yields 4199.73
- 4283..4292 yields 4288.66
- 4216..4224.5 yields 4223.98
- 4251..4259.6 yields 4251.30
